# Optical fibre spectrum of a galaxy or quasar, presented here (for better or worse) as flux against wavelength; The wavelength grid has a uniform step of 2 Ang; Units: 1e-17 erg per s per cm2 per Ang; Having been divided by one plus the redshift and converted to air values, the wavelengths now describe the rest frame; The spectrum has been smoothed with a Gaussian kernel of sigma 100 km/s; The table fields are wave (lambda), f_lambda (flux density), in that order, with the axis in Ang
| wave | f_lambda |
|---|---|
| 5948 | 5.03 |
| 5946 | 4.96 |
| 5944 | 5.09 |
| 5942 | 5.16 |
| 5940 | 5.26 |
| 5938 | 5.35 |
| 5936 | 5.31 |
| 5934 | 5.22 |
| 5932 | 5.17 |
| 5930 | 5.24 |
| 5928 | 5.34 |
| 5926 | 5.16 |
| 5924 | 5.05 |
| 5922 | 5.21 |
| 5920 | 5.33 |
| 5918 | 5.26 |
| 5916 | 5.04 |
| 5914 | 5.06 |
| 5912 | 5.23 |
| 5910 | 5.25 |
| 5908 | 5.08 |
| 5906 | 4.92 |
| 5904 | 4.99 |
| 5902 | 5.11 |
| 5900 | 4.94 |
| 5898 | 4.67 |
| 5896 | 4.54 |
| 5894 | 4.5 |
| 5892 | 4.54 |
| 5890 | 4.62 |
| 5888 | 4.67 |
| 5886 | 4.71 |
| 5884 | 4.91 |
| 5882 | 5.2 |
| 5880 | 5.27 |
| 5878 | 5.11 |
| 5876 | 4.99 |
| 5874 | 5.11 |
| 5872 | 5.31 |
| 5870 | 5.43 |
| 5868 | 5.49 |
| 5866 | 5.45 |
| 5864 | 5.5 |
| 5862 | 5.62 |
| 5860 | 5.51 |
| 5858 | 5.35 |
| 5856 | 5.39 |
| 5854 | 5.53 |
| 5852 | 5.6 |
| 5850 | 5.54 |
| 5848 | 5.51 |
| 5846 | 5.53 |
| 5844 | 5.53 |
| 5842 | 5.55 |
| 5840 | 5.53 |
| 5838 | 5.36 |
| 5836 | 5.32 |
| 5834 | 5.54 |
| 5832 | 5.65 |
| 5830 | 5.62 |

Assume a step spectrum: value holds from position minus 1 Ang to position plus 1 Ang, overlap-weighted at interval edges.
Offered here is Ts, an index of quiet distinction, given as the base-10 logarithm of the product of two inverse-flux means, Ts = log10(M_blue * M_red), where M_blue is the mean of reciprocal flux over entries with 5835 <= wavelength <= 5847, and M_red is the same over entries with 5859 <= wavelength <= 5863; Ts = -1.48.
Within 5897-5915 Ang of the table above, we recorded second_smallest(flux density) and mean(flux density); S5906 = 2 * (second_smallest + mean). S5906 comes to 19.9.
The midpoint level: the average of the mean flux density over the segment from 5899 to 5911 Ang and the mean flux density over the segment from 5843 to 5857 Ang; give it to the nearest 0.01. 5.28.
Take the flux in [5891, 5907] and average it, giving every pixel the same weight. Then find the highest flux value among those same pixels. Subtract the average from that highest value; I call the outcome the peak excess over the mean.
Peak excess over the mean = 0.33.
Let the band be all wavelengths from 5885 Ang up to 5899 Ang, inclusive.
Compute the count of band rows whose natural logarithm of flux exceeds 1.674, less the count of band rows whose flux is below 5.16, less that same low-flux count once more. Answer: -14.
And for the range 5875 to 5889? -10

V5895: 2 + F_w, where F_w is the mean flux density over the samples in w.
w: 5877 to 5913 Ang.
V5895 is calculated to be 6.90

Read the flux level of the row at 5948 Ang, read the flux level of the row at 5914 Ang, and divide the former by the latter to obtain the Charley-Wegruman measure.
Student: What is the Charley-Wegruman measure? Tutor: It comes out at 0.99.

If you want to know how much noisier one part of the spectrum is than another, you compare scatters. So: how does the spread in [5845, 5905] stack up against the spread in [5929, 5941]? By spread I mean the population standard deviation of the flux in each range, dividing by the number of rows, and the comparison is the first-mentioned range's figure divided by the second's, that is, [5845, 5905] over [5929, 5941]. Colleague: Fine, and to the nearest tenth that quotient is 6.2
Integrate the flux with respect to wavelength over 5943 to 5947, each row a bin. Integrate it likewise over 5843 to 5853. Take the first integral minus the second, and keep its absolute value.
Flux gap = 35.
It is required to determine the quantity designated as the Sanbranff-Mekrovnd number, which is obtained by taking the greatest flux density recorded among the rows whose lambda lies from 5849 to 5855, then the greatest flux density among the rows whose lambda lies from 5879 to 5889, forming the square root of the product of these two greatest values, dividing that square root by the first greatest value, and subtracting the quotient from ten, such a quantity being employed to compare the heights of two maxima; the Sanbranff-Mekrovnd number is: 9.03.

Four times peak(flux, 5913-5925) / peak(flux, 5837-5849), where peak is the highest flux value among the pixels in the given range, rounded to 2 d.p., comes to 3.84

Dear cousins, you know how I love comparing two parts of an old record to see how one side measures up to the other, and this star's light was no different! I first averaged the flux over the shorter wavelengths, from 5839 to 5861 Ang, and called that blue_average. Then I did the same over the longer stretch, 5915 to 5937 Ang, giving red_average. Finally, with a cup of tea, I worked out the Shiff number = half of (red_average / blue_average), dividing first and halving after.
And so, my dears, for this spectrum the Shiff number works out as 0.473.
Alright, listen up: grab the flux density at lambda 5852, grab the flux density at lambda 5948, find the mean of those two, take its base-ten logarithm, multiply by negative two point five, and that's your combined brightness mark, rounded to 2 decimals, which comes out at -1.81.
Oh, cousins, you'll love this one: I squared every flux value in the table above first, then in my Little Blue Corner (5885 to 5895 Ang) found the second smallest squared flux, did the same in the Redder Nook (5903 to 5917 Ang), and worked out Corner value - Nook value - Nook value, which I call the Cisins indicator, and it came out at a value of -29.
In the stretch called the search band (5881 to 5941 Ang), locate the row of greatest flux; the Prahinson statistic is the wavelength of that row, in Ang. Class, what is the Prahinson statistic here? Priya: 5938 Ang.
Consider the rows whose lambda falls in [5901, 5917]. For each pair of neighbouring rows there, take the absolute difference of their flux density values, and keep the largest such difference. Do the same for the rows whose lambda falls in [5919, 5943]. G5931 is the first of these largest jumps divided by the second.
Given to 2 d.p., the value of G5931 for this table 0.94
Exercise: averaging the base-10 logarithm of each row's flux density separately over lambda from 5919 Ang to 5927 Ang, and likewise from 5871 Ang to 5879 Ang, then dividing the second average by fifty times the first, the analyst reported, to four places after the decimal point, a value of 0.0199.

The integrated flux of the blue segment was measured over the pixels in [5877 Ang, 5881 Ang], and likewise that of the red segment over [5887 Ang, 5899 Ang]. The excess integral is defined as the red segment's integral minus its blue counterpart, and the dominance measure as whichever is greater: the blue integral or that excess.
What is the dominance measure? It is 34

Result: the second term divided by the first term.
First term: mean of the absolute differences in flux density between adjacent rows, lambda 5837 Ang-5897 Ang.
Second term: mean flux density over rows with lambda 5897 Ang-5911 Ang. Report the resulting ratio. 55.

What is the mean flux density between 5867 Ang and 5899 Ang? 4.9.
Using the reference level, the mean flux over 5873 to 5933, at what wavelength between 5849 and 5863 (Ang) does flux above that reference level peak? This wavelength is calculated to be 5862 Ang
